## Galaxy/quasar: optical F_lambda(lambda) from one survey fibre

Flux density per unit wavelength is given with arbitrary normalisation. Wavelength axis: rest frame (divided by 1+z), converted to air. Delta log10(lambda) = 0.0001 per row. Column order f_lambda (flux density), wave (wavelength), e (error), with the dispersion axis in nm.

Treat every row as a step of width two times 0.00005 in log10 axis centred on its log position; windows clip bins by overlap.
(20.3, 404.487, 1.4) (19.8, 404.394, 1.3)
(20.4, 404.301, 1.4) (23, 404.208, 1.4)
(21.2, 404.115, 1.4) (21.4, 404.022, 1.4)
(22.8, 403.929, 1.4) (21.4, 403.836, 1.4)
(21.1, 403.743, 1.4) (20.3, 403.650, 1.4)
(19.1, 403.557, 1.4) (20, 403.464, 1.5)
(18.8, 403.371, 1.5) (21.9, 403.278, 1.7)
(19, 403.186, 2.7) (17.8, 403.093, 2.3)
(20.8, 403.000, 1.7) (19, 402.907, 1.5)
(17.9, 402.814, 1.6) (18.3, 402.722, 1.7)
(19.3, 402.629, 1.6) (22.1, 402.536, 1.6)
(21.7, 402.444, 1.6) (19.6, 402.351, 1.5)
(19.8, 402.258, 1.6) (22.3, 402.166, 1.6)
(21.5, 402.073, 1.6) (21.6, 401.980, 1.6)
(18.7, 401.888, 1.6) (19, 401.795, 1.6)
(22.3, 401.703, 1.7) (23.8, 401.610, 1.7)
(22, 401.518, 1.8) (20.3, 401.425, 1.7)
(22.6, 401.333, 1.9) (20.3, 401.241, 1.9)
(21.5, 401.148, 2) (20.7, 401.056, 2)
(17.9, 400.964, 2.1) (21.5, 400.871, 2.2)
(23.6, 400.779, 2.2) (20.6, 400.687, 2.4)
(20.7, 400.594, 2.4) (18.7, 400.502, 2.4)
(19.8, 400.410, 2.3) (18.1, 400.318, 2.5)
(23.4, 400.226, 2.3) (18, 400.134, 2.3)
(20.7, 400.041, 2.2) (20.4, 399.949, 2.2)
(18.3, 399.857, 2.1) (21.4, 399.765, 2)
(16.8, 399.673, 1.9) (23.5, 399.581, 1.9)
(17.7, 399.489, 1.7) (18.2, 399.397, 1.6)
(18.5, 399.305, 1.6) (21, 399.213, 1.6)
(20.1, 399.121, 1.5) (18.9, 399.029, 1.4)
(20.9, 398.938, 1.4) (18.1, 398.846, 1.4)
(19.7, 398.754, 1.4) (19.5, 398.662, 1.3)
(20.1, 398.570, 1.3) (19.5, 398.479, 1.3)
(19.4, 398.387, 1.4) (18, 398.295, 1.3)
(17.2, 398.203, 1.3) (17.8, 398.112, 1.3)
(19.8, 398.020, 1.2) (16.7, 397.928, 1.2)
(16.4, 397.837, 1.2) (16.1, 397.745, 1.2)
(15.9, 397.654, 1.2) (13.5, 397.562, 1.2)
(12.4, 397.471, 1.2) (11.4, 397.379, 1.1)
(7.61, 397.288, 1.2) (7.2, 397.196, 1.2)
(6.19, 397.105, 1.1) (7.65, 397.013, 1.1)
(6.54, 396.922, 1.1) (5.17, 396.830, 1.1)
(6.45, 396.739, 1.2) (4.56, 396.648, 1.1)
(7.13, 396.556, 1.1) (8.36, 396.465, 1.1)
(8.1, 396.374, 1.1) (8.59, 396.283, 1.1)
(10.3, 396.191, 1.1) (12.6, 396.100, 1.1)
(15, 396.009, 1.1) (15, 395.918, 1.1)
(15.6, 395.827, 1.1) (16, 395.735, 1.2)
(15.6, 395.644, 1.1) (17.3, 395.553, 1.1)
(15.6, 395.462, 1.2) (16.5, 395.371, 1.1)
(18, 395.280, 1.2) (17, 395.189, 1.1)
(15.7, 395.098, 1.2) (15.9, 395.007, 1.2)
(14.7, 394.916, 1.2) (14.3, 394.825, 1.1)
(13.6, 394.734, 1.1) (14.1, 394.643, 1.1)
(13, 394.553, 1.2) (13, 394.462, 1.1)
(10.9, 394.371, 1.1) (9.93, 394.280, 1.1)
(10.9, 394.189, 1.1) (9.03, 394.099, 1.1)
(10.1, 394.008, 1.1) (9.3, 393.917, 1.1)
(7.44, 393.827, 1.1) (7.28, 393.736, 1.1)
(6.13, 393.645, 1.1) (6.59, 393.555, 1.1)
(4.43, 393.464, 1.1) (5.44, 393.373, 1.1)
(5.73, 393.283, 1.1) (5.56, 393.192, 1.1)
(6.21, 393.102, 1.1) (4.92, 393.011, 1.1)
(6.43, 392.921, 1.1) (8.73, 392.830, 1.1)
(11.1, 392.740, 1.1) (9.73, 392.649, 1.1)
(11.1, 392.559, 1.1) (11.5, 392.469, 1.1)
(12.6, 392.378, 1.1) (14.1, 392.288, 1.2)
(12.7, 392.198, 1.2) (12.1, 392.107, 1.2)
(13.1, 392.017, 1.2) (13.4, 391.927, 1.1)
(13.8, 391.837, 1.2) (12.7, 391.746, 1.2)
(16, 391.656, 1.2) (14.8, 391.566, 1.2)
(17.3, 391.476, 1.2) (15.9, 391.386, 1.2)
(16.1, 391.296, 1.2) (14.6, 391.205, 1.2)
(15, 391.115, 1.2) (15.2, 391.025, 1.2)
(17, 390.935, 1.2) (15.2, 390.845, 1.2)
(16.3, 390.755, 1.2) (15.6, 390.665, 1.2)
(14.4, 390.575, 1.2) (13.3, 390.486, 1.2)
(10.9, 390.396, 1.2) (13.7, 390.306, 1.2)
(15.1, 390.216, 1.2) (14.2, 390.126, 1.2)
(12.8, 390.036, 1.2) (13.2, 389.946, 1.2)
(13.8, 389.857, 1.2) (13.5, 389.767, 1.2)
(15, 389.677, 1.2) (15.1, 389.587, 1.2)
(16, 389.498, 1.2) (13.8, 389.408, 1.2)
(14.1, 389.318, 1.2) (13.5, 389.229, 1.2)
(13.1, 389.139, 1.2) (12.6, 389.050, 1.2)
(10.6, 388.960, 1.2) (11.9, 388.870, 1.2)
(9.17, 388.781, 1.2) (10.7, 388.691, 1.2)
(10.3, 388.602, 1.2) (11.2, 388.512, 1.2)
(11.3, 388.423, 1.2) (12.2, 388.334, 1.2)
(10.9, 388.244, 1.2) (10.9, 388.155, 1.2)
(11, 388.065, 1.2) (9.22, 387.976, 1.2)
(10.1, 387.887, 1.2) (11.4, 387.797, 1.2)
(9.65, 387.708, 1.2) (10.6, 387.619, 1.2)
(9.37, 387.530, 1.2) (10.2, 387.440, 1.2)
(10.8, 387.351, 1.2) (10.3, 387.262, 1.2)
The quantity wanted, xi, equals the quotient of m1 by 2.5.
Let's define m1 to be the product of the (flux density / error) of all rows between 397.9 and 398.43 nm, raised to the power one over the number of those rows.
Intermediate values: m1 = 14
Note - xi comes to 5.7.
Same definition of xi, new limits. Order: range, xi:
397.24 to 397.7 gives 4.0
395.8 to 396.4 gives 4.3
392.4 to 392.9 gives 3.8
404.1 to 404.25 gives 6.3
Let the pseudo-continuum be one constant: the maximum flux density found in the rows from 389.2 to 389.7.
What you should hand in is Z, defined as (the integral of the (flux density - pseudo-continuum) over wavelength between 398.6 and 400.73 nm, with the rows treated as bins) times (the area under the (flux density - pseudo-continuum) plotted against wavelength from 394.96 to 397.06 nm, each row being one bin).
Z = -64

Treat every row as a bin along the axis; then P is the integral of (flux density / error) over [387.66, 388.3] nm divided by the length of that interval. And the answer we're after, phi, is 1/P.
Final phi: 0.115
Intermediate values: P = 8.7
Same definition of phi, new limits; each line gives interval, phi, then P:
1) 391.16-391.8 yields 0.078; 12.8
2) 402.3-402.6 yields 0.075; 13.4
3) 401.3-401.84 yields 0.080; 12.5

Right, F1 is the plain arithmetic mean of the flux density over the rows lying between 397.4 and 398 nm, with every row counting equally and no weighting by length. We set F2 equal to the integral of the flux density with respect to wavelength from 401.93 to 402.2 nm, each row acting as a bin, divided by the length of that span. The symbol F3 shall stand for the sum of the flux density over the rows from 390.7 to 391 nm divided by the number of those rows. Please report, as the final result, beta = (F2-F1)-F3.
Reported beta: -10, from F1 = 15.2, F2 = 21.7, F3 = 16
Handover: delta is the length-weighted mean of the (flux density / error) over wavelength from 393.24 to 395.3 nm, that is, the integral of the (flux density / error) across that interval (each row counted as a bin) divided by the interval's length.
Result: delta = 9.7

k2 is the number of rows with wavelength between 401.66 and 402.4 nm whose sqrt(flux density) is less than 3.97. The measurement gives 0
